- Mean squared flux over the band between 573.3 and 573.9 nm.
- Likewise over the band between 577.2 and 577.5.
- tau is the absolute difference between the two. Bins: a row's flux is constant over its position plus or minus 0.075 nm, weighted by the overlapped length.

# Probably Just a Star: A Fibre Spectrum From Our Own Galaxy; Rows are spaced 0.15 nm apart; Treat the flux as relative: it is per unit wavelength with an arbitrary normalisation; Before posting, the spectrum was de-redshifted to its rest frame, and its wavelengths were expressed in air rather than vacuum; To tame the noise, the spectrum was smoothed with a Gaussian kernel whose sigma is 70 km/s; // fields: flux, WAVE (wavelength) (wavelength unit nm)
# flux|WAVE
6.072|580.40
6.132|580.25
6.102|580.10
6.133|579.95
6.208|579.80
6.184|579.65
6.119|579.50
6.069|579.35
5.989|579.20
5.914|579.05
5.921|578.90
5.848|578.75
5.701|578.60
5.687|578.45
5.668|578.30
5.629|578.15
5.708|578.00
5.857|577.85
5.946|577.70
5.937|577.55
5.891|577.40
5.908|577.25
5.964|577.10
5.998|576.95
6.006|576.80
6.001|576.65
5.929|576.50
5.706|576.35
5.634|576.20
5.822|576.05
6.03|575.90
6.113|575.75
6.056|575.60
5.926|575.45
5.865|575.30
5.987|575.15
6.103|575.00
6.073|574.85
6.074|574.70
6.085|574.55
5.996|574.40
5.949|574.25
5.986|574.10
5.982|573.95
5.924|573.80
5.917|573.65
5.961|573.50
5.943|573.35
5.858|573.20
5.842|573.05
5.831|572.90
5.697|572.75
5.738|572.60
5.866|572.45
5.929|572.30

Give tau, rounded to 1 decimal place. 0.4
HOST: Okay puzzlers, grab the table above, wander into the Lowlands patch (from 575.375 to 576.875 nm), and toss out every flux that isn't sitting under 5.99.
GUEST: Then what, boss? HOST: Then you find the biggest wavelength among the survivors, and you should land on 576.50 nm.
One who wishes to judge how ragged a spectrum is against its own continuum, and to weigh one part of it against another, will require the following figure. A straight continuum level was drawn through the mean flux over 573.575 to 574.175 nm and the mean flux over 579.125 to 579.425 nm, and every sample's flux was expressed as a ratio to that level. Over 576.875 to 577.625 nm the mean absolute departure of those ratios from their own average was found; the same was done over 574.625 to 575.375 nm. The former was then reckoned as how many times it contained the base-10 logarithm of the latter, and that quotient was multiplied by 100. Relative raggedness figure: -0.3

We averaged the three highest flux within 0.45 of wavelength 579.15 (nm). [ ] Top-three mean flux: 6.06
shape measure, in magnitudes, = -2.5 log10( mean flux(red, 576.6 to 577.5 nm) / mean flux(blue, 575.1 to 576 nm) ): 0.006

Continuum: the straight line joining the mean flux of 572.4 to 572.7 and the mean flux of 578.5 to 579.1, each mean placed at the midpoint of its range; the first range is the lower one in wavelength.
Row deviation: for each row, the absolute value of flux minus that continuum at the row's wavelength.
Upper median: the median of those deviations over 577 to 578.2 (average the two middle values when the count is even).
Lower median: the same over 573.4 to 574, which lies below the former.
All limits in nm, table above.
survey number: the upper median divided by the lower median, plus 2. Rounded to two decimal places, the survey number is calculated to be 2.78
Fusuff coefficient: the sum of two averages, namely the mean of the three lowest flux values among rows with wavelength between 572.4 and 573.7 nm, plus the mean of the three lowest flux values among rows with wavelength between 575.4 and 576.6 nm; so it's 11.48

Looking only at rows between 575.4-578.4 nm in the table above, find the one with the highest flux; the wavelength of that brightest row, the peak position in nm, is 575.75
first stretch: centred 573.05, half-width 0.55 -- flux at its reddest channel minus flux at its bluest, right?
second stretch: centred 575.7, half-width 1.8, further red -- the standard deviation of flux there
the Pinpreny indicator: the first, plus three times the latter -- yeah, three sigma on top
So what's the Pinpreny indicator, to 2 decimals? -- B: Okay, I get 0.57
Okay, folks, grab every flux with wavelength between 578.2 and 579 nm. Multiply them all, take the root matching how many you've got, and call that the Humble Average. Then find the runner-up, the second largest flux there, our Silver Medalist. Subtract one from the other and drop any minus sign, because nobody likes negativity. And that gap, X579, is 0.084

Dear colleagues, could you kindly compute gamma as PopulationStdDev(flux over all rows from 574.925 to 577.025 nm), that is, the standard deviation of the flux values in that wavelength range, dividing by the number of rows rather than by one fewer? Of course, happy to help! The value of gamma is 0.14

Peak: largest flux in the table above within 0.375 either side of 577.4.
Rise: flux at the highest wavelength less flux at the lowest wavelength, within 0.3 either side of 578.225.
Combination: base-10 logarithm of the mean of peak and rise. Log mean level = 0.473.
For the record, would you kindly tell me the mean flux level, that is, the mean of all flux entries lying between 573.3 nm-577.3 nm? 5.96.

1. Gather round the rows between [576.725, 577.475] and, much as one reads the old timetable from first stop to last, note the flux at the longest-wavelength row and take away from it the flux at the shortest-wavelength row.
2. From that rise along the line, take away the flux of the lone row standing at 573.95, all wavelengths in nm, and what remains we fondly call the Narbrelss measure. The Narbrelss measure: -6.10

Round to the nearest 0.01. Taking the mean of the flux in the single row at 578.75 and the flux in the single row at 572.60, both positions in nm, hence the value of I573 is 5.79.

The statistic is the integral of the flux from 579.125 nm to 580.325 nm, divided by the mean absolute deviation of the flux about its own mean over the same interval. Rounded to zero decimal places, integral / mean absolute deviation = 154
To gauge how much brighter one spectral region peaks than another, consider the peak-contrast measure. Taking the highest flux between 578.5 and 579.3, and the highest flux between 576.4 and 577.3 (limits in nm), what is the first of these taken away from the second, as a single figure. 0.02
